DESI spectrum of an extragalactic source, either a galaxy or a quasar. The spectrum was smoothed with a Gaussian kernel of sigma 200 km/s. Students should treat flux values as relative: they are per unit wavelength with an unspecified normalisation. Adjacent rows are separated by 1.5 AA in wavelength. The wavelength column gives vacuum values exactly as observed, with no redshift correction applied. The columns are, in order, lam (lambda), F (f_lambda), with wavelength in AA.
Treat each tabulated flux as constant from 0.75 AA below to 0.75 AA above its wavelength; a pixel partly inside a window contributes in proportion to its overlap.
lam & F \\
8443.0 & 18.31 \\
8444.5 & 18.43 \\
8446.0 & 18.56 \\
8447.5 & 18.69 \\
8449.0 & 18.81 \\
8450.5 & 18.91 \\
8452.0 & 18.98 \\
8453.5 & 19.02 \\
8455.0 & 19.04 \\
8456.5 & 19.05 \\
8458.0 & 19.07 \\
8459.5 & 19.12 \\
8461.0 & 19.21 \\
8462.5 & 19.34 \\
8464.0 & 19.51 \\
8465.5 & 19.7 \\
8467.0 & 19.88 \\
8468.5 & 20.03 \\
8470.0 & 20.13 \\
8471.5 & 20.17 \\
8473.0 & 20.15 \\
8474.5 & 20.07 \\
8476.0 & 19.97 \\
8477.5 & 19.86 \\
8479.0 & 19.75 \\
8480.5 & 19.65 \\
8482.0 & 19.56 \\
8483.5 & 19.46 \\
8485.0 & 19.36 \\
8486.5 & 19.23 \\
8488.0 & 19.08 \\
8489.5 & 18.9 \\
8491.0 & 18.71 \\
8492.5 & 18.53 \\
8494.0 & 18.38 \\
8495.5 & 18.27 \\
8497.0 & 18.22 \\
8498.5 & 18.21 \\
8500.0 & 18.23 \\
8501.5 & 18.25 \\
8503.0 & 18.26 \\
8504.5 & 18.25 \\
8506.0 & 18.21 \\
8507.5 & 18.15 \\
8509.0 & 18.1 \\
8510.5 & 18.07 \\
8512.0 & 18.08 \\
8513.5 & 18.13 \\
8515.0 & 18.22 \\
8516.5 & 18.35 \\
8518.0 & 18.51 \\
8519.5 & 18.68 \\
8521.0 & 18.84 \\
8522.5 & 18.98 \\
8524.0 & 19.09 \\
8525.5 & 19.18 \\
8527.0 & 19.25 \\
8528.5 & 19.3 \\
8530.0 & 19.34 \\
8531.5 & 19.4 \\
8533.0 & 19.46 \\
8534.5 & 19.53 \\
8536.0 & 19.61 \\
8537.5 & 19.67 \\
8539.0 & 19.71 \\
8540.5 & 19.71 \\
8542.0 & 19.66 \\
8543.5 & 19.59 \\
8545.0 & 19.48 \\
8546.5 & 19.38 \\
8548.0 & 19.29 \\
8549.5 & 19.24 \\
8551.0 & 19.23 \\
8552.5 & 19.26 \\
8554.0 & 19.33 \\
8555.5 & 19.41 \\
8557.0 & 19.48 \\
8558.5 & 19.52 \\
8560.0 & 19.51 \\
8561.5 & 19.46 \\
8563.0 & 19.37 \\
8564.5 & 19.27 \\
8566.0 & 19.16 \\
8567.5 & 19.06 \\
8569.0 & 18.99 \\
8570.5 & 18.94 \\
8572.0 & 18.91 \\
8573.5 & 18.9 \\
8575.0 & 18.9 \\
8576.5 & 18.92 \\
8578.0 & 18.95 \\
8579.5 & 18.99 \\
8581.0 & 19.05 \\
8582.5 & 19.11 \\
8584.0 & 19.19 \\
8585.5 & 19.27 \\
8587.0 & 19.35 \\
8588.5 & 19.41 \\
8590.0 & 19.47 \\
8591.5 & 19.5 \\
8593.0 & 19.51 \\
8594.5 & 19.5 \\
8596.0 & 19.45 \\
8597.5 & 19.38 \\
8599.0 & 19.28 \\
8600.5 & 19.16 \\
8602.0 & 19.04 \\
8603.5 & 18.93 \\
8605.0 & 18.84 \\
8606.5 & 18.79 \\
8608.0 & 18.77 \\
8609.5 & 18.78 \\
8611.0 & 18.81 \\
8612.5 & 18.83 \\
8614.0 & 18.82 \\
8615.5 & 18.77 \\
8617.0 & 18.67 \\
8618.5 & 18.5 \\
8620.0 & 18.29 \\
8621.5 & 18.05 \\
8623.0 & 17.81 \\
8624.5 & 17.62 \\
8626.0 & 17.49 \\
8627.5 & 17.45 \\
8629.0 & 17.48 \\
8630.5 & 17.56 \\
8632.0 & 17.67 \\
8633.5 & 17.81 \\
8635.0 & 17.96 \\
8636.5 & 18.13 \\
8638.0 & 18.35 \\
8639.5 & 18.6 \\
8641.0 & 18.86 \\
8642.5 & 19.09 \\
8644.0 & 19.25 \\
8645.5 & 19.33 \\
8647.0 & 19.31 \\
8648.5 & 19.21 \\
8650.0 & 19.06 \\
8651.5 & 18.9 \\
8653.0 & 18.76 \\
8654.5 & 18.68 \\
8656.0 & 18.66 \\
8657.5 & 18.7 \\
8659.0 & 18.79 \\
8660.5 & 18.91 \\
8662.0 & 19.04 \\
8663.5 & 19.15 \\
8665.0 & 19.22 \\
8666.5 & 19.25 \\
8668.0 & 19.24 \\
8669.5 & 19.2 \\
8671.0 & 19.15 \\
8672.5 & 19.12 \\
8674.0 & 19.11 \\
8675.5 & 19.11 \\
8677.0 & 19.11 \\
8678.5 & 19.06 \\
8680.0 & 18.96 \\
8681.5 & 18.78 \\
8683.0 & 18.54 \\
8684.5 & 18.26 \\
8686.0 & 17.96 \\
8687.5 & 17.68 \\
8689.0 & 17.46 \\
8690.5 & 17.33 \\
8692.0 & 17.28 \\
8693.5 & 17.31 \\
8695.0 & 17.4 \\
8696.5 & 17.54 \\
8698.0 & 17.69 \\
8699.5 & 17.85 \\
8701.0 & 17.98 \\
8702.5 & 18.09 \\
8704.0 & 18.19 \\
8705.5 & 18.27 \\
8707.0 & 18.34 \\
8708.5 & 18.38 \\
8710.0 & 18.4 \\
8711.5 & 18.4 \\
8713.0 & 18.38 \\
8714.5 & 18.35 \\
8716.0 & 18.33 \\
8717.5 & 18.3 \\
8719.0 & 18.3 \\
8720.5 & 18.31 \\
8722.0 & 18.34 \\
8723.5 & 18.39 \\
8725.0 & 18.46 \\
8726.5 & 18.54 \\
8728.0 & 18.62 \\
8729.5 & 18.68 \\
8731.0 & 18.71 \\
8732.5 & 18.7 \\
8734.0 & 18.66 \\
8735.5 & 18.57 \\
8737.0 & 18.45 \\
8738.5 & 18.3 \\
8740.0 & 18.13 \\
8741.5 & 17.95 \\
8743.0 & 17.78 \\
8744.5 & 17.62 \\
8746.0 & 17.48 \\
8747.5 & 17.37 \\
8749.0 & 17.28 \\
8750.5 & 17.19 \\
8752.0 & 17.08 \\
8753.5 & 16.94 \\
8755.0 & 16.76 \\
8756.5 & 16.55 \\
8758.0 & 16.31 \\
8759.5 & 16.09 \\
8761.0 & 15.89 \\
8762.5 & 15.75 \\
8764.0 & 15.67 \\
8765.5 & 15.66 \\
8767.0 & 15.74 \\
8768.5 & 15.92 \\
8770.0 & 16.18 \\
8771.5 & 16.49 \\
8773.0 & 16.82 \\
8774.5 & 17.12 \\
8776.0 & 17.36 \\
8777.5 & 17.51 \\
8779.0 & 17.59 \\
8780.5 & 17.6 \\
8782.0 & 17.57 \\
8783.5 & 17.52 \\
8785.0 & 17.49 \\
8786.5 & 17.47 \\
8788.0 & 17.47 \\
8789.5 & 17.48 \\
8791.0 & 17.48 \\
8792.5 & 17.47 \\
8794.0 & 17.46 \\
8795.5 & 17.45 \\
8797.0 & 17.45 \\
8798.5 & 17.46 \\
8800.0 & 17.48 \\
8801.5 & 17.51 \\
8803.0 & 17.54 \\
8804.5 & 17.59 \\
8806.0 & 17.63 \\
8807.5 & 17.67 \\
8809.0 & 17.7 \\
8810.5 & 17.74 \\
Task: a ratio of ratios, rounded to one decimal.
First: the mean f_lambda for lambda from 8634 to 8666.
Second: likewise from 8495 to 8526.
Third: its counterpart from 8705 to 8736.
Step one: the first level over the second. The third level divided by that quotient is 18.0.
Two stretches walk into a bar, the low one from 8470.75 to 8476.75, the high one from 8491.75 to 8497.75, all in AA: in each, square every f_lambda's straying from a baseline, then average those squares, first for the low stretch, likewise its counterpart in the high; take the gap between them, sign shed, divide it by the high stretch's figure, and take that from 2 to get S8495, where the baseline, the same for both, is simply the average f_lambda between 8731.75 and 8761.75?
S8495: -5.5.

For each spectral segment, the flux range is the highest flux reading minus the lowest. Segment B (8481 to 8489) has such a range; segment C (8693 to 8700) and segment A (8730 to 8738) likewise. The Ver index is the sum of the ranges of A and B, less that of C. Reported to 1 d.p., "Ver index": 0.2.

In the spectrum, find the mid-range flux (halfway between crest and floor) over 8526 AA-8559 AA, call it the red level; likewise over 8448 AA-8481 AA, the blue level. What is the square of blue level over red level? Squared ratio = 1.00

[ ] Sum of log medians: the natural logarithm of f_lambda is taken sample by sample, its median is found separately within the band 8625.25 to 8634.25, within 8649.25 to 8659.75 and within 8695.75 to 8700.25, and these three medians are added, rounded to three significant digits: 8.67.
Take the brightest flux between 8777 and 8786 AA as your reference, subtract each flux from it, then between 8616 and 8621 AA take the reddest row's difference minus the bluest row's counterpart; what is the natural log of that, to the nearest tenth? -1.0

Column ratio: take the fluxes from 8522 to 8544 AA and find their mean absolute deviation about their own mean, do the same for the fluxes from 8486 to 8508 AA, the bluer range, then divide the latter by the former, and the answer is 1.5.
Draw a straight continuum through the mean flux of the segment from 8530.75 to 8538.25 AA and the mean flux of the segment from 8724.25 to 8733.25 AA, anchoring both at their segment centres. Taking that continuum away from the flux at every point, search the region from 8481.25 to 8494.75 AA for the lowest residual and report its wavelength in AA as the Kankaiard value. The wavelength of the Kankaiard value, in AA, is 8494.0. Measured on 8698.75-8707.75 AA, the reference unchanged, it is 8699.5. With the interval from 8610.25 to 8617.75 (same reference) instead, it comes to 8617.0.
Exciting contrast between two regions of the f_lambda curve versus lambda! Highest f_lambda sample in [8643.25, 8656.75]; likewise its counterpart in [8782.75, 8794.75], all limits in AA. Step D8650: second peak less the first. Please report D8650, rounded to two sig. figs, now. -1.8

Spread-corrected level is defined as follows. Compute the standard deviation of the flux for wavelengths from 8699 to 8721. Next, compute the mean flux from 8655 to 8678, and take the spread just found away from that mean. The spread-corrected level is 18.9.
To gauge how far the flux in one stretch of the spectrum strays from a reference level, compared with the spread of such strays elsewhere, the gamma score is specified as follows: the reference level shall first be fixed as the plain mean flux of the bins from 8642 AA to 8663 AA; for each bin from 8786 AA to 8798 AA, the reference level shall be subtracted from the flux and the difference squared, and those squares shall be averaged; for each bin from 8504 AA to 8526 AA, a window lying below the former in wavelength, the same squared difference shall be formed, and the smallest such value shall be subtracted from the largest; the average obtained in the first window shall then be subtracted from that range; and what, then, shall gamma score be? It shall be -1.46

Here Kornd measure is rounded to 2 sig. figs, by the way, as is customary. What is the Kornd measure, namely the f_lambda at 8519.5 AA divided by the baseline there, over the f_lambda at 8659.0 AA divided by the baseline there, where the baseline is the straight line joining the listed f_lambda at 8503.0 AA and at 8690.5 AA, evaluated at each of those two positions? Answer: 0.96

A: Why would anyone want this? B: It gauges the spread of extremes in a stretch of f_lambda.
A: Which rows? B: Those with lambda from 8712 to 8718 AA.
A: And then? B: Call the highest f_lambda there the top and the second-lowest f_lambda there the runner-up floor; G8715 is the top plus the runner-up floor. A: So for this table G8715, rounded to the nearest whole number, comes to 37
